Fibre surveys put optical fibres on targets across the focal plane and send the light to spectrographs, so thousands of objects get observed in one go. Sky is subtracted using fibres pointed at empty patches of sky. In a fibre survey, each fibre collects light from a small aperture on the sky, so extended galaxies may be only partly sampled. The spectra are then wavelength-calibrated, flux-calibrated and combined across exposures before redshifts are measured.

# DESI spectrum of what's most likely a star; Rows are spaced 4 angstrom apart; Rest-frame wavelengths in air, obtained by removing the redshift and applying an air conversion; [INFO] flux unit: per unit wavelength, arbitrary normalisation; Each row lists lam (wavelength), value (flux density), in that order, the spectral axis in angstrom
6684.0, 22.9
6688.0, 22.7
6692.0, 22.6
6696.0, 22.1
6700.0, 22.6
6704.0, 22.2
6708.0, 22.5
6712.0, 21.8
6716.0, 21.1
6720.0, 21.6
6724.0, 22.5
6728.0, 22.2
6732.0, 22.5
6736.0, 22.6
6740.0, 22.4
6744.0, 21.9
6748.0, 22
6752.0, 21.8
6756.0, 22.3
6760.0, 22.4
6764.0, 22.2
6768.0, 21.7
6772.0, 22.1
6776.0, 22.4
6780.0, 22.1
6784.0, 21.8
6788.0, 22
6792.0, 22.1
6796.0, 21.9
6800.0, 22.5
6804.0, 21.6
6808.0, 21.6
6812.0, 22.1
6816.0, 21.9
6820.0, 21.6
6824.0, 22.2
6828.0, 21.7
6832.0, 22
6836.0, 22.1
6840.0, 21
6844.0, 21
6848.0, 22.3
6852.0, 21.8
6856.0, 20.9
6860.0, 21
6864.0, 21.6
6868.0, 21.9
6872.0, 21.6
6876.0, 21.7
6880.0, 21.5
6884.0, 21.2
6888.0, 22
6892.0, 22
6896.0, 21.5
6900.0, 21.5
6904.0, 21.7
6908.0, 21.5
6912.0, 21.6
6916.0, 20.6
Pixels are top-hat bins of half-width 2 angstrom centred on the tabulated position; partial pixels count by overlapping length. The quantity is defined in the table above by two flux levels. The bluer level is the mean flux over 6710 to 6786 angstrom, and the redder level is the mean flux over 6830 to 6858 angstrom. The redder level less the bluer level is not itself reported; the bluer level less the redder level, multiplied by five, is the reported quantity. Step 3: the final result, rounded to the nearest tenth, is 2.4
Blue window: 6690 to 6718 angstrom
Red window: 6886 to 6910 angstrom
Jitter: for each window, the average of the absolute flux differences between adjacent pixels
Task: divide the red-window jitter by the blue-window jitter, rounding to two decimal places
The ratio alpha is 0.35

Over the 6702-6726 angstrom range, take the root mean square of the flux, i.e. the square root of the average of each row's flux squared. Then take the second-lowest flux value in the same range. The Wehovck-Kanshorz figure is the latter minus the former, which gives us -0.36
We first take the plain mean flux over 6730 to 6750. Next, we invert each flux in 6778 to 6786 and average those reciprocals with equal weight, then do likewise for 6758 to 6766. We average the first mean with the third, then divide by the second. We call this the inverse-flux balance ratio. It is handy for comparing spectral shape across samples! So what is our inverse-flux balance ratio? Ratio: 245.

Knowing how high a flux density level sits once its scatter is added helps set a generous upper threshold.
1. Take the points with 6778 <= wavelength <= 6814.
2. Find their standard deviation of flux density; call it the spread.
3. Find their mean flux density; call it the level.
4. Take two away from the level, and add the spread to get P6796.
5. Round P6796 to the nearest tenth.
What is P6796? 20.2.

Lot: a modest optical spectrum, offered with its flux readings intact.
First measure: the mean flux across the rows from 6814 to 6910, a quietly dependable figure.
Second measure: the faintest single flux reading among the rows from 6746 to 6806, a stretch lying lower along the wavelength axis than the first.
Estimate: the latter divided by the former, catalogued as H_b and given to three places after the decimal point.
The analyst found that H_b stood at 0.998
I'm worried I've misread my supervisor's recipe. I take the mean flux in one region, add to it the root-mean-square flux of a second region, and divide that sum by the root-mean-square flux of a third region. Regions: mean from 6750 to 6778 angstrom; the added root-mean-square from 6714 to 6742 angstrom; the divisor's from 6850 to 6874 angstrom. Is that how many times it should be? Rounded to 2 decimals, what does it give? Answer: 2.06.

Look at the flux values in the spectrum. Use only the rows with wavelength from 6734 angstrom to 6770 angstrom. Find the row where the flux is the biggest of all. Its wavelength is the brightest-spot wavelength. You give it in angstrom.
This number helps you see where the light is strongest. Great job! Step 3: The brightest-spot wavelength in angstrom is 6736.0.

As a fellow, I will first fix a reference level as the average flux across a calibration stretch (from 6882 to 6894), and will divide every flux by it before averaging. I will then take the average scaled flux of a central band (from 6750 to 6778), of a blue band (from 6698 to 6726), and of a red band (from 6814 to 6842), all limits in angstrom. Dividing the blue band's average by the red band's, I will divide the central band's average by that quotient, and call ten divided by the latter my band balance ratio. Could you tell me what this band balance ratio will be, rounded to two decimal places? 9.94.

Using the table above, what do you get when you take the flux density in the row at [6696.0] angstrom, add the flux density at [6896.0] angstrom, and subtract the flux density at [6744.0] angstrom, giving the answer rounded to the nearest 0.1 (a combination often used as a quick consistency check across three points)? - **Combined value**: 21.7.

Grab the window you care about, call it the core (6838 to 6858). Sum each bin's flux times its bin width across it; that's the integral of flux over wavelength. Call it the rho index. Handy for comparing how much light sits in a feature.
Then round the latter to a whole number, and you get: 428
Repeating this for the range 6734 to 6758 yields 532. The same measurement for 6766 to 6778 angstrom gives 265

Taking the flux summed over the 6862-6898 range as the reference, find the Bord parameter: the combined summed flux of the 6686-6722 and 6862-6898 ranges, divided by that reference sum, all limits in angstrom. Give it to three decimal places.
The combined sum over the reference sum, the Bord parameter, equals 2.022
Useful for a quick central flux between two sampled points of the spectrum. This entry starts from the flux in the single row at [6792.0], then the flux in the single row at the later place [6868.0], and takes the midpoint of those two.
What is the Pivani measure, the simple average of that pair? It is 22.0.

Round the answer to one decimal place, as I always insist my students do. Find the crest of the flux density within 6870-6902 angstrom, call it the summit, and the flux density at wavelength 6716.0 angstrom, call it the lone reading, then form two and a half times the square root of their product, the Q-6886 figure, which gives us 53.9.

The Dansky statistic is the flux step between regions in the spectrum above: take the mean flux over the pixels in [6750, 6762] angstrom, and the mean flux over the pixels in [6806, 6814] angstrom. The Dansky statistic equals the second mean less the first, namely -0.3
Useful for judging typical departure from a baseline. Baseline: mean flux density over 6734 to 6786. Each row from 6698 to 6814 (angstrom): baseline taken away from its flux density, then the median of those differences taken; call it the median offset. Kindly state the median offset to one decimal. 0.0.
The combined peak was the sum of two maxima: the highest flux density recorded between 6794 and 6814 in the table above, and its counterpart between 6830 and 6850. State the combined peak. 44.8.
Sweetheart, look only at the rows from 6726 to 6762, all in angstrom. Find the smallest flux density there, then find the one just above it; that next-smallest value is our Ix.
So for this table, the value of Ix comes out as 21.9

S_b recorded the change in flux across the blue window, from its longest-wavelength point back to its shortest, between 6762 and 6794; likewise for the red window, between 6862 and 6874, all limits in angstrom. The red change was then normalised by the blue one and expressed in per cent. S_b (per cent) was 0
